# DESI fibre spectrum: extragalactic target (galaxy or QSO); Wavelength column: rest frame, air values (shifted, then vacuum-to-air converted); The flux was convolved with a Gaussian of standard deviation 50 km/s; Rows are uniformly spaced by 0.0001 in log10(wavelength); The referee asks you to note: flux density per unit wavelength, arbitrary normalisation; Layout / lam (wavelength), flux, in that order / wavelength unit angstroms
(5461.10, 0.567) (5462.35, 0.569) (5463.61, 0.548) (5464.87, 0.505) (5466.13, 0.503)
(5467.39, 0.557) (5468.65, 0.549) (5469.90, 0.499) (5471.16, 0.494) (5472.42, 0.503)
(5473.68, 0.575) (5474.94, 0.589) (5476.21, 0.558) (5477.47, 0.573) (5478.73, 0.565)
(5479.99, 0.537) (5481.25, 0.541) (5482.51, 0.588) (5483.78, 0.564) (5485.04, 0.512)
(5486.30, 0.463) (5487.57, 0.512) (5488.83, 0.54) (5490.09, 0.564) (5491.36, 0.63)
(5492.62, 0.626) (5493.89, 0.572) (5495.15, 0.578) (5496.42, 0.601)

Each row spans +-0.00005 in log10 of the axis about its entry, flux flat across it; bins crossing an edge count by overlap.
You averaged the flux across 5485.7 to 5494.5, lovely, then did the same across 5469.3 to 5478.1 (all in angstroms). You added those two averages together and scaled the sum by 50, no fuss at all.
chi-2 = 55.0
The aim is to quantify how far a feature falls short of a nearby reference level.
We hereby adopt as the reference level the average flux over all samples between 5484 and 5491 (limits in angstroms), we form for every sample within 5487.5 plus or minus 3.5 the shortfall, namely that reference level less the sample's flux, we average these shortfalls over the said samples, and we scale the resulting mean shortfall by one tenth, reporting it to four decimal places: 0.0000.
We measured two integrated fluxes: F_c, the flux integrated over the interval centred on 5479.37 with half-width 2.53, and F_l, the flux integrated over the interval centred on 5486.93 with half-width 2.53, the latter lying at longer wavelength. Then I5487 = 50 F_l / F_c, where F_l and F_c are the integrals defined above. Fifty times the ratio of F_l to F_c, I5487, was 46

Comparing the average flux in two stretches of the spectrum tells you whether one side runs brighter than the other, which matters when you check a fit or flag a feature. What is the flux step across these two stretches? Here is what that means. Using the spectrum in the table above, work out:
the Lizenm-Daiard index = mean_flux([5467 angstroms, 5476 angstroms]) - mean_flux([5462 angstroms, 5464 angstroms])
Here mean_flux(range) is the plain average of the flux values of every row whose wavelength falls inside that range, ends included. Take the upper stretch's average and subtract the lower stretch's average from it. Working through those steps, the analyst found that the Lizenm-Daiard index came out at -0.02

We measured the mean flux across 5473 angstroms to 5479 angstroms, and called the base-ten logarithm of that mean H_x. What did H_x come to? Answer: -0.243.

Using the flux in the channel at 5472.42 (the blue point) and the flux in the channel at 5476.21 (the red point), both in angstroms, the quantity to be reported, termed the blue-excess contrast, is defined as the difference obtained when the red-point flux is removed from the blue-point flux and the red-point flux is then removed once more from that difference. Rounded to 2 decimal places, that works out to -0.61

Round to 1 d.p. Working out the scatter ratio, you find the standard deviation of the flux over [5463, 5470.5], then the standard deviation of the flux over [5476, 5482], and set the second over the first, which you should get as 0.6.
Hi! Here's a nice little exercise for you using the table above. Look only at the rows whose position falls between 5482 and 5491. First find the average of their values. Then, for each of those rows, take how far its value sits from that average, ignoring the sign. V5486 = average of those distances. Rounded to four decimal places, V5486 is 0.0335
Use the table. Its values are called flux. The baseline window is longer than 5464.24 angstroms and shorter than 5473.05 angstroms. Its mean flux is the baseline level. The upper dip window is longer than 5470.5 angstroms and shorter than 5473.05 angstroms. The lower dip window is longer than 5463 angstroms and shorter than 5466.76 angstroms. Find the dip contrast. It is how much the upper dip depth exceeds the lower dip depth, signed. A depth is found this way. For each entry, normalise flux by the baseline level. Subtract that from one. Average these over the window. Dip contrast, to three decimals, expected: 0.039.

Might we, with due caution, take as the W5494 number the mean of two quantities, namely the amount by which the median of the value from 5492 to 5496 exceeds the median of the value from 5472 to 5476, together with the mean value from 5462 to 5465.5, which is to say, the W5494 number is 0.27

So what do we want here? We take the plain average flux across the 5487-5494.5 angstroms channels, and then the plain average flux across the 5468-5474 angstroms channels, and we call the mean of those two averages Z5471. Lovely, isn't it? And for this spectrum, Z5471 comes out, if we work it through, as 0.55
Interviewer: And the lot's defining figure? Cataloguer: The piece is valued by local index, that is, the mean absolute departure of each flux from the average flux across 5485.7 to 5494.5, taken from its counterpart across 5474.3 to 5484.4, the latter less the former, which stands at -0.031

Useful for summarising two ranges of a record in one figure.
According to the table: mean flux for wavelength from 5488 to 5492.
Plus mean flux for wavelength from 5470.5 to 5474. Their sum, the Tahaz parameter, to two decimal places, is 1.10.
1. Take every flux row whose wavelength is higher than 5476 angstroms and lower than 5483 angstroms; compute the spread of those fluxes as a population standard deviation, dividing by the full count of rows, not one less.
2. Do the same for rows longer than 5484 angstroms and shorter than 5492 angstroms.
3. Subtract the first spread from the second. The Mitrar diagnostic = 0.034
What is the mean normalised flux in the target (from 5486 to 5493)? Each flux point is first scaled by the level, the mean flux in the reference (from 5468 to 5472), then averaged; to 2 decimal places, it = 1.08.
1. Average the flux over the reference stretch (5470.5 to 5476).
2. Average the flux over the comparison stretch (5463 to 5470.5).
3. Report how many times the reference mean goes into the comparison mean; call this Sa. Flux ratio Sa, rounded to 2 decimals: 0.98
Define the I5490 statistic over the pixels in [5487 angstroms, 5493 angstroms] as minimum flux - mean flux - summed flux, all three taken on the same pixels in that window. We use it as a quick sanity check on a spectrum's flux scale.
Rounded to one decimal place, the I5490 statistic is -2.9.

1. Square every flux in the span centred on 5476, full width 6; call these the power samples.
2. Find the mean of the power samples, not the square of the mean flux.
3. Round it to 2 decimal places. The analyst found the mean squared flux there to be 0.33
